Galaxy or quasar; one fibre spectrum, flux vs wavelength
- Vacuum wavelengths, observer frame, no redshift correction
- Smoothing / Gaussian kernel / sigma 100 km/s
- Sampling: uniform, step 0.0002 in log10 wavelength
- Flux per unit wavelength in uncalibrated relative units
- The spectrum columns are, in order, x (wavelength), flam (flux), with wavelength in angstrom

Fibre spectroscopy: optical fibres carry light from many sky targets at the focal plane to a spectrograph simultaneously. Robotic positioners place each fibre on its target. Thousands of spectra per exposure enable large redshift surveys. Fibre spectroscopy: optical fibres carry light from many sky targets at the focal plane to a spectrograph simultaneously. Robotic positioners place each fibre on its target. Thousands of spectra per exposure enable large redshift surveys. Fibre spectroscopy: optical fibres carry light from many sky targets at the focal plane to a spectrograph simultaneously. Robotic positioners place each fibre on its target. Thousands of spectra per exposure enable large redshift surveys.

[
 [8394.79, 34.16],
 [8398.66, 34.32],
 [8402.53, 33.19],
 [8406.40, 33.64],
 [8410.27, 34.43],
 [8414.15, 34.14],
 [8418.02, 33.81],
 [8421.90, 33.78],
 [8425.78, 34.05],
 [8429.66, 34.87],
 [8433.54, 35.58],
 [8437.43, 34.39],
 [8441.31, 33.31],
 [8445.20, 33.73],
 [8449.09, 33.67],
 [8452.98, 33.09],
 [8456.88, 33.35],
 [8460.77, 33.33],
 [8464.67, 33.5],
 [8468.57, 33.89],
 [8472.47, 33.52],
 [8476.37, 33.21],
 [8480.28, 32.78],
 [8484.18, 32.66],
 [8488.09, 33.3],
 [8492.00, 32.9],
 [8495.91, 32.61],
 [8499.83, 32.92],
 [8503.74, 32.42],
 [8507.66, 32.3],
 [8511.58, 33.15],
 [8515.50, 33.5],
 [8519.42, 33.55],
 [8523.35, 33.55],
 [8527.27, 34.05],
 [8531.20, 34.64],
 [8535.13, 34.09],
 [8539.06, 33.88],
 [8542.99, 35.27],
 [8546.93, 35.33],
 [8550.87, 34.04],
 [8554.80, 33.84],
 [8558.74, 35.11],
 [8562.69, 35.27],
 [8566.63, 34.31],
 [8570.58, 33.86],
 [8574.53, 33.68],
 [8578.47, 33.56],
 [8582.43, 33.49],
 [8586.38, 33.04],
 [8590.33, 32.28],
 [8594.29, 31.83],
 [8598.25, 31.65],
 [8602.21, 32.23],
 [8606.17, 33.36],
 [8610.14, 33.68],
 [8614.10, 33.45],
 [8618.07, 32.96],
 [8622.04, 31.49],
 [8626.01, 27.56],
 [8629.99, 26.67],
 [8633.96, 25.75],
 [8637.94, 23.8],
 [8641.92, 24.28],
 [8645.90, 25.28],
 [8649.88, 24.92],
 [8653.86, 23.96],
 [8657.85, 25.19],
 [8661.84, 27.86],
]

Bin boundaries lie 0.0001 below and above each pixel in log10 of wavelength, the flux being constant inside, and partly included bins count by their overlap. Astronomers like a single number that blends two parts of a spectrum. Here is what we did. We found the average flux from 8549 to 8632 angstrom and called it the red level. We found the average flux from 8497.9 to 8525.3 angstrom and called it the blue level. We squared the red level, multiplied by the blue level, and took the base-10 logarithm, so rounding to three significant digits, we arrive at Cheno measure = 4.55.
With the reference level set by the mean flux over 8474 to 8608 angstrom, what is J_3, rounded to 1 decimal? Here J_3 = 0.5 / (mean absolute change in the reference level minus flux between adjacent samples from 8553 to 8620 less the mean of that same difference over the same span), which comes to 1.2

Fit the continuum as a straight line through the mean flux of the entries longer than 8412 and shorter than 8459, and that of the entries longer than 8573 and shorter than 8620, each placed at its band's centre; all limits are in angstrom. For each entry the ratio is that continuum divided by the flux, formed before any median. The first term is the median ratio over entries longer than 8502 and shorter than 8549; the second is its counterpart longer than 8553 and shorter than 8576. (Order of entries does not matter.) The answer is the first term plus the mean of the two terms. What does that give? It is 1.97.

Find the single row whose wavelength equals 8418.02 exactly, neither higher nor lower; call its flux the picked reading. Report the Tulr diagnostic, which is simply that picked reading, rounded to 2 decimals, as 33.81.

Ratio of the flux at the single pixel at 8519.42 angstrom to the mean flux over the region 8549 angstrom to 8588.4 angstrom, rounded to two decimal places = 0.99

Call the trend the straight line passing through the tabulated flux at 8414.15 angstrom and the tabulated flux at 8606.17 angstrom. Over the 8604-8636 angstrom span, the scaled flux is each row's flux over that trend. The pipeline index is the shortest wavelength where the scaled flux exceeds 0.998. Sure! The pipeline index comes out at 8606.17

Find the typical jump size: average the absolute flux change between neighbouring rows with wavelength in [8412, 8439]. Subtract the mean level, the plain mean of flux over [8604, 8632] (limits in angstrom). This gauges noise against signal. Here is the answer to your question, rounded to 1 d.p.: -30.8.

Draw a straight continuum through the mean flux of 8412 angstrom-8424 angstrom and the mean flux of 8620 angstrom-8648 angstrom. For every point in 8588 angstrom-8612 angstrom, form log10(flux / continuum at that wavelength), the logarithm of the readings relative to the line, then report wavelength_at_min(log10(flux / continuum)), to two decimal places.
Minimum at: 8598.25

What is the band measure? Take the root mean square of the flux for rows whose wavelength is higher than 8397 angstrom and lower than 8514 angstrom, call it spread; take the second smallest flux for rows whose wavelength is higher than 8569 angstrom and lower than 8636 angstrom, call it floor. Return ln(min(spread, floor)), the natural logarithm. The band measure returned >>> 3.28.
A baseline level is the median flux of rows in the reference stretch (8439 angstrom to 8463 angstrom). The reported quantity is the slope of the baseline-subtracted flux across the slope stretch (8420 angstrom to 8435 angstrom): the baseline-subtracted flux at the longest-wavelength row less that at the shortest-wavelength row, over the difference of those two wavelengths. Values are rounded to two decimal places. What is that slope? 0.15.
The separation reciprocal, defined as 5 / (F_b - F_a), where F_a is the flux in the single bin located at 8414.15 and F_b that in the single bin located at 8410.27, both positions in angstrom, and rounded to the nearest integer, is 17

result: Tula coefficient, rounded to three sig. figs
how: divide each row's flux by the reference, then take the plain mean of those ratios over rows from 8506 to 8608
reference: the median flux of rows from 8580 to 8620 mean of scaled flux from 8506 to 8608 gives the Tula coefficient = 1.02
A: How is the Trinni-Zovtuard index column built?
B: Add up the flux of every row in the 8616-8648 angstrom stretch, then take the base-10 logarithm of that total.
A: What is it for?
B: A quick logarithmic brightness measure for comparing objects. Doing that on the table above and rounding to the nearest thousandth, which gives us 2.338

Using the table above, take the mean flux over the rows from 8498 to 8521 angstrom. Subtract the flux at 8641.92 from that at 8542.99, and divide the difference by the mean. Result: 0.33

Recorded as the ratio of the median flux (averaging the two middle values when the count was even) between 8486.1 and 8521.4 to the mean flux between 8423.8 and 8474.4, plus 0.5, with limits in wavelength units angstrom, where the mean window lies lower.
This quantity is 1.47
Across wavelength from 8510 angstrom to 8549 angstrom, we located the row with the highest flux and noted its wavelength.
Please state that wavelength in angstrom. 8546.93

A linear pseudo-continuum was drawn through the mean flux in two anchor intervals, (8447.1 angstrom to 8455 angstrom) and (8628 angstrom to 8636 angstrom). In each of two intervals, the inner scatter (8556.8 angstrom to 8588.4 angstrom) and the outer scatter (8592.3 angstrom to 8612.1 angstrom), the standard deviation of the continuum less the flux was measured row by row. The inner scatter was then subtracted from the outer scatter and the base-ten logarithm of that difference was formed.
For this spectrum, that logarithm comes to -0.2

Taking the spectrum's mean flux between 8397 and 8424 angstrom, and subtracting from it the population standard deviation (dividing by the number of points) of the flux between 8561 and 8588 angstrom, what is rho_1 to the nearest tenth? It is 33.2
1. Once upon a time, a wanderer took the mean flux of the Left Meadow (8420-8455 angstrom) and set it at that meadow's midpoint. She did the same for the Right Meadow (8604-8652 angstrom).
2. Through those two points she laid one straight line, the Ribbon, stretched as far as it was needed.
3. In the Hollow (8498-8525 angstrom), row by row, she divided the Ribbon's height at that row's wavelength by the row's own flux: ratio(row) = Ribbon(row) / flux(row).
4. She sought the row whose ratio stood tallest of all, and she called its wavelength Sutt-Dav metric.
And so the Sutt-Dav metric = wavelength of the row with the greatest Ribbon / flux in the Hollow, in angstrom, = 8507.66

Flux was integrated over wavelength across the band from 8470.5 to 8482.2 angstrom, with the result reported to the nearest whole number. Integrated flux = 388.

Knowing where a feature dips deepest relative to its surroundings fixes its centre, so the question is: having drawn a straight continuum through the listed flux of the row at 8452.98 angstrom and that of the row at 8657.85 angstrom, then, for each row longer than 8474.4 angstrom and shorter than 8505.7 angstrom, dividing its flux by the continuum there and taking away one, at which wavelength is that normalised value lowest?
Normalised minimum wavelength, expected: 8480.28 angstrom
